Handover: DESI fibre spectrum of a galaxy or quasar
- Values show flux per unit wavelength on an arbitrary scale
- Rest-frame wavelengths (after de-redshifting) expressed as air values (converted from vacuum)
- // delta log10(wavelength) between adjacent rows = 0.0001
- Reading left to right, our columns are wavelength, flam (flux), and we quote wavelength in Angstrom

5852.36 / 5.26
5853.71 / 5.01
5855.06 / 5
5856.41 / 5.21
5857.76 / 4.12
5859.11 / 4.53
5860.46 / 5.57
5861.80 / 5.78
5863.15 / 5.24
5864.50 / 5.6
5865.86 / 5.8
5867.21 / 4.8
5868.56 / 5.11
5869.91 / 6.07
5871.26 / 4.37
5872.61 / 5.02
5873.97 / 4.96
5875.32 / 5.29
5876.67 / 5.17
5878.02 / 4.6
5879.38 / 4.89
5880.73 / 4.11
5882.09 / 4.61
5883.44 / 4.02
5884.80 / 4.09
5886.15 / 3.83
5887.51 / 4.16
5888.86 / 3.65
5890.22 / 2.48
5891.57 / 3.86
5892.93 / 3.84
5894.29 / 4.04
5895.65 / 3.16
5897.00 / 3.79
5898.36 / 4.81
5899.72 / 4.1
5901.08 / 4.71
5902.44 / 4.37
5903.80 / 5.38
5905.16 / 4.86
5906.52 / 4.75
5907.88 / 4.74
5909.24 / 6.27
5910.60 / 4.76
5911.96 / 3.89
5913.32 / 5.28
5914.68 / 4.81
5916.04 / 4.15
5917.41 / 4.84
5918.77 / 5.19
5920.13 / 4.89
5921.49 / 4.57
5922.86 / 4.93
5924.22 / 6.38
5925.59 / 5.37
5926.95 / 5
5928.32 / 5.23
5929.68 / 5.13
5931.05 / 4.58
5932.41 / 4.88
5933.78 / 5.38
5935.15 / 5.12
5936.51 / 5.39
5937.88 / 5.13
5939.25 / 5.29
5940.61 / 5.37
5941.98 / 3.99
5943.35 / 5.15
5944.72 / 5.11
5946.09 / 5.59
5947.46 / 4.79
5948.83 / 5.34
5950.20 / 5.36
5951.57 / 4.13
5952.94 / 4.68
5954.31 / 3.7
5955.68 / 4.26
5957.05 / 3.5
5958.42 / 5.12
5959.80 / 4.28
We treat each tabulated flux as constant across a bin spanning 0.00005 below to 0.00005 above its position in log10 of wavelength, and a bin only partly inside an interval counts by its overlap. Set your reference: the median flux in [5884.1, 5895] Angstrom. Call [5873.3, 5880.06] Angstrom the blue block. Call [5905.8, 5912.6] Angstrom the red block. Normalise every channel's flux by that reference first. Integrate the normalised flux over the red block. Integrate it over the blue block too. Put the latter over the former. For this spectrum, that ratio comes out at 1.01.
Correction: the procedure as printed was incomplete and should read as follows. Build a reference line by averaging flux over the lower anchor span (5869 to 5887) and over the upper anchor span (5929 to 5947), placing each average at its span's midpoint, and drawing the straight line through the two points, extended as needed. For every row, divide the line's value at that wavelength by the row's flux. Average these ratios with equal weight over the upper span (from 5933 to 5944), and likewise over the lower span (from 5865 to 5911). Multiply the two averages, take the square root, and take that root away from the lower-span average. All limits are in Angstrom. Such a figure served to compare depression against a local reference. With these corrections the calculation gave 0.039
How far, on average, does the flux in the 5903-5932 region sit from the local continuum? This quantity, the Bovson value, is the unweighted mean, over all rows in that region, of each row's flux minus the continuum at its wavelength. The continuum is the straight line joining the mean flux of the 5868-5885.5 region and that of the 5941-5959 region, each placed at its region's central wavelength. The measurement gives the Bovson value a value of 0.3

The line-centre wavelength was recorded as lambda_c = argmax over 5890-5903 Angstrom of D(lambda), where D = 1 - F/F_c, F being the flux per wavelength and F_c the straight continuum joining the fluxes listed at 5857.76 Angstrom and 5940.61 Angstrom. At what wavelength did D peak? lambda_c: 5890.22 Angstrom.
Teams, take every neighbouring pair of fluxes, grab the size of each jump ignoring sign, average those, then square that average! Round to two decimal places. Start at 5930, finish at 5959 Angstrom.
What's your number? 0.36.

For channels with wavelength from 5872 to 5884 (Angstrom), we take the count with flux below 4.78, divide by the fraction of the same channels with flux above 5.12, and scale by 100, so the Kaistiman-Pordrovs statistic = 1800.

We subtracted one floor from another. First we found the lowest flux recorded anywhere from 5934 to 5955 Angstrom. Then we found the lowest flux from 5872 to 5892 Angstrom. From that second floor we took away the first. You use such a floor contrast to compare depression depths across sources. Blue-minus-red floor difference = -1.2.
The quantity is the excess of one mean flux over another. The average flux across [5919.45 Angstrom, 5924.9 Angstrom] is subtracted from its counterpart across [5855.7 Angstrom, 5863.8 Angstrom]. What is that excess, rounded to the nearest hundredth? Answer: -0.12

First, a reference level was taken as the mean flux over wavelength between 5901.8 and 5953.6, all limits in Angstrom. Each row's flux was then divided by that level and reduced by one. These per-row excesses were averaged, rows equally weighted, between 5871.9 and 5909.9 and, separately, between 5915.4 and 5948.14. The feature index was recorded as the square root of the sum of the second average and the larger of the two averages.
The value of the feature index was 0.15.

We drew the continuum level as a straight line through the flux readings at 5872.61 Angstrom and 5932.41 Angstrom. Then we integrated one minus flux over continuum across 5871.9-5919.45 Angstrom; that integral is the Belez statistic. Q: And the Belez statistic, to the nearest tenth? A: 4.7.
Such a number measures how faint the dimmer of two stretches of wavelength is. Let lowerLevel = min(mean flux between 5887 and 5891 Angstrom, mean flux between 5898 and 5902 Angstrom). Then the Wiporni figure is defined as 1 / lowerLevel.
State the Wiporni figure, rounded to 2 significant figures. 0.29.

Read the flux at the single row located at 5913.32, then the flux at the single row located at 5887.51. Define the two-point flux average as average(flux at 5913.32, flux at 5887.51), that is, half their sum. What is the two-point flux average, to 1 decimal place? 4.7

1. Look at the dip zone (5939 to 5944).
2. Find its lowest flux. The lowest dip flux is 3.99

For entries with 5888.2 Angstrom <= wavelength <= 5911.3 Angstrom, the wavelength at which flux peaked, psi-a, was 5909.24 Angstrom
